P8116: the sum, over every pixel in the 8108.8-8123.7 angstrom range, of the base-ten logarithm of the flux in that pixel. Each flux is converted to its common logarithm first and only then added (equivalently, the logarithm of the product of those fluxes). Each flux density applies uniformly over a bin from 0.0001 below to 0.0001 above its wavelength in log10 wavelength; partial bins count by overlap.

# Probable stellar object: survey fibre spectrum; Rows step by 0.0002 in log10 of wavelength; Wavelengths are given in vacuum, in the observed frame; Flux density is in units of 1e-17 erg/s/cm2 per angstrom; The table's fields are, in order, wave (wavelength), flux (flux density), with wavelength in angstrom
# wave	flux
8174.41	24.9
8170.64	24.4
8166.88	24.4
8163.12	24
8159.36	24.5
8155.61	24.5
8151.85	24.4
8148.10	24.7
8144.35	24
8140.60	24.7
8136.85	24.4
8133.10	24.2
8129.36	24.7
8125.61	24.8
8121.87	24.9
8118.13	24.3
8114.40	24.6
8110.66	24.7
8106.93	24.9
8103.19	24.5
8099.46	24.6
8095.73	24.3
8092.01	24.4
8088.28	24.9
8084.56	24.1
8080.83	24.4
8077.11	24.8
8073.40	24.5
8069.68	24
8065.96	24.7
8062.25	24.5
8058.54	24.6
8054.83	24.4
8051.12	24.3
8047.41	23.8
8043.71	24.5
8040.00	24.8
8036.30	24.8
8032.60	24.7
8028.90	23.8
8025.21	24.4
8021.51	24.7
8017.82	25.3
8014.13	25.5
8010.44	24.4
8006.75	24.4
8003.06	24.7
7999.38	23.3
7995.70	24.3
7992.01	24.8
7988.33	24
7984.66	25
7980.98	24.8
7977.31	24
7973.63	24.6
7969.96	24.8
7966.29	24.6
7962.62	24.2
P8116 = 5.565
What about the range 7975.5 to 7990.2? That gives 5.553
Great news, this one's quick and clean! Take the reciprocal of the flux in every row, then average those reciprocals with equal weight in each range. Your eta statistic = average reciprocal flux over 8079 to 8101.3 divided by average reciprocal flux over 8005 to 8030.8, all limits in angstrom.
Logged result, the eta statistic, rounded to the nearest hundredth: 1.01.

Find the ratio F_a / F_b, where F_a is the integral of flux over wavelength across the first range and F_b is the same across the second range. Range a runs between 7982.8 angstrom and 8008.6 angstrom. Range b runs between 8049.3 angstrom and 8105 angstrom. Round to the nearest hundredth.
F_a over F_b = 0.46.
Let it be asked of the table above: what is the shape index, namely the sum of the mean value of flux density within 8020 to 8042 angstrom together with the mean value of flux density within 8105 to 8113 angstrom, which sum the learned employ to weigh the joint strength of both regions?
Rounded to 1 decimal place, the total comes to 49.3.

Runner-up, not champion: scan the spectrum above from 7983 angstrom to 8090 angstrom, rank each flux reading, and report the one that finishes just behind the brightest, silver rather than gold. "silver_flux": 25.3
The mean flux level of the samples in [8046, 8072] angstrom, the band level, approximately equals 24.3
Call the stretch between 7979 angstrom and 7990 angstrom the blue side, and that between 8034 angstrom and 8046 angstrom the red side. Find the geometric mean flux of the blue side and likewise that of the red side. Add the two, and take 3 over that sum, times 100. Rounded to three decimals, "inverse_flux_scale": 6.086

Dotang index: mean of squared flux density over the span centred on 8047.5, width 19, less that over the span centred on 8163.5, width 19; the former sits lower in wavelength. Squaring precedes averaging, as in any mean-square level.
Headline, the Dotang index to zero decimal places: 0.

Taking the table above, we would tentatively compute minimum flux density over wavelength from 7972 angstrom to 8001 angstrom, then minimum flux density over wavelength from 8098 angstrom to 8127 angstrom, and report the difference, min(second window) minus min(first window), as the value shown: 1.0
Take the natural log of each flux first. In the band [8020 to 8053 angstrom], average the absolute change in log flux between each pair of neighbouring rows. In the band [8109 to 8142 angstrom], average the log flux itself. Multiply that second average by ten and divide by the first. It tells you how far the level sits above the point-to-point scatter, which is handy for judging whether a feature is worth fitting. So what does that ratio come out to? 1827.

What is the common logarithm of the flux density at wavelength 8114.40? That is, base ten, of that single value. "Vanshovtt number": 1.39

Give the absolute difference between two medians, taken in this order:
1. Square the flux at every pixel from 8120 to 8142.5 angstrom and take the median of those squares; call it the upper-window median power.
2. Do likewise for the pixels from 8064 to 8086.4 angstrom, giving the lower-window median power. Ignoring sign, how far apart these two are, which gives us 12.3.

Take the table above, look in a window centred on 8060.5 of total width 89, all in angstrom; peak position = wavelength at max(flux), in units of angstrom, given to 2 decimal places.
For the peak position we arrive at 8017.82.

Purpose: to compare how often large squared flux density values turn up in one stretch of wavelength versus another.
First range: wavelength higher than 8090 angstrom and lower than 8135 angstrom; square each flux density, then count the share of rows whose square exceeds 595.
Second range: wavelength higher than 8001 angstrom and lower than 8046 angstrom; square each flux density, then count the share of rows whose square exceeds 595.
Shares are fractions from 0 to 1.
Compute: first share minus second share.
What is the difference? -0.17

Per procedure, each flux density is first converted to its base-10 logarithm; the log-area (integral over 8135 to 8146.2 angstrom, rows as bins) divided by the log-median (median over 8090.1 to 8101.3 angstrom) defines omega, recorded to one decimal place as 11.2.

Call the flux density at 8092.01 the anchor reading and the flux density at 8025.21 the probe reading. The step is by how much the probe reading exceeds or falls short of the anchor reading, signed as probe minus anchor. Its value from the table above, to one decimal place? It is 0.0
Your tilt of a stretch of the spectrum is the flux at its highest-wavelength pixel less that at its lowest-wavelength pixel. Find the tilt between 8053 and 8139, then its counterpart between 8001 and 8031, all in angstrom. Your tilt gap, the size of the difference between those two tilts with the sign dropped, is 0.90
